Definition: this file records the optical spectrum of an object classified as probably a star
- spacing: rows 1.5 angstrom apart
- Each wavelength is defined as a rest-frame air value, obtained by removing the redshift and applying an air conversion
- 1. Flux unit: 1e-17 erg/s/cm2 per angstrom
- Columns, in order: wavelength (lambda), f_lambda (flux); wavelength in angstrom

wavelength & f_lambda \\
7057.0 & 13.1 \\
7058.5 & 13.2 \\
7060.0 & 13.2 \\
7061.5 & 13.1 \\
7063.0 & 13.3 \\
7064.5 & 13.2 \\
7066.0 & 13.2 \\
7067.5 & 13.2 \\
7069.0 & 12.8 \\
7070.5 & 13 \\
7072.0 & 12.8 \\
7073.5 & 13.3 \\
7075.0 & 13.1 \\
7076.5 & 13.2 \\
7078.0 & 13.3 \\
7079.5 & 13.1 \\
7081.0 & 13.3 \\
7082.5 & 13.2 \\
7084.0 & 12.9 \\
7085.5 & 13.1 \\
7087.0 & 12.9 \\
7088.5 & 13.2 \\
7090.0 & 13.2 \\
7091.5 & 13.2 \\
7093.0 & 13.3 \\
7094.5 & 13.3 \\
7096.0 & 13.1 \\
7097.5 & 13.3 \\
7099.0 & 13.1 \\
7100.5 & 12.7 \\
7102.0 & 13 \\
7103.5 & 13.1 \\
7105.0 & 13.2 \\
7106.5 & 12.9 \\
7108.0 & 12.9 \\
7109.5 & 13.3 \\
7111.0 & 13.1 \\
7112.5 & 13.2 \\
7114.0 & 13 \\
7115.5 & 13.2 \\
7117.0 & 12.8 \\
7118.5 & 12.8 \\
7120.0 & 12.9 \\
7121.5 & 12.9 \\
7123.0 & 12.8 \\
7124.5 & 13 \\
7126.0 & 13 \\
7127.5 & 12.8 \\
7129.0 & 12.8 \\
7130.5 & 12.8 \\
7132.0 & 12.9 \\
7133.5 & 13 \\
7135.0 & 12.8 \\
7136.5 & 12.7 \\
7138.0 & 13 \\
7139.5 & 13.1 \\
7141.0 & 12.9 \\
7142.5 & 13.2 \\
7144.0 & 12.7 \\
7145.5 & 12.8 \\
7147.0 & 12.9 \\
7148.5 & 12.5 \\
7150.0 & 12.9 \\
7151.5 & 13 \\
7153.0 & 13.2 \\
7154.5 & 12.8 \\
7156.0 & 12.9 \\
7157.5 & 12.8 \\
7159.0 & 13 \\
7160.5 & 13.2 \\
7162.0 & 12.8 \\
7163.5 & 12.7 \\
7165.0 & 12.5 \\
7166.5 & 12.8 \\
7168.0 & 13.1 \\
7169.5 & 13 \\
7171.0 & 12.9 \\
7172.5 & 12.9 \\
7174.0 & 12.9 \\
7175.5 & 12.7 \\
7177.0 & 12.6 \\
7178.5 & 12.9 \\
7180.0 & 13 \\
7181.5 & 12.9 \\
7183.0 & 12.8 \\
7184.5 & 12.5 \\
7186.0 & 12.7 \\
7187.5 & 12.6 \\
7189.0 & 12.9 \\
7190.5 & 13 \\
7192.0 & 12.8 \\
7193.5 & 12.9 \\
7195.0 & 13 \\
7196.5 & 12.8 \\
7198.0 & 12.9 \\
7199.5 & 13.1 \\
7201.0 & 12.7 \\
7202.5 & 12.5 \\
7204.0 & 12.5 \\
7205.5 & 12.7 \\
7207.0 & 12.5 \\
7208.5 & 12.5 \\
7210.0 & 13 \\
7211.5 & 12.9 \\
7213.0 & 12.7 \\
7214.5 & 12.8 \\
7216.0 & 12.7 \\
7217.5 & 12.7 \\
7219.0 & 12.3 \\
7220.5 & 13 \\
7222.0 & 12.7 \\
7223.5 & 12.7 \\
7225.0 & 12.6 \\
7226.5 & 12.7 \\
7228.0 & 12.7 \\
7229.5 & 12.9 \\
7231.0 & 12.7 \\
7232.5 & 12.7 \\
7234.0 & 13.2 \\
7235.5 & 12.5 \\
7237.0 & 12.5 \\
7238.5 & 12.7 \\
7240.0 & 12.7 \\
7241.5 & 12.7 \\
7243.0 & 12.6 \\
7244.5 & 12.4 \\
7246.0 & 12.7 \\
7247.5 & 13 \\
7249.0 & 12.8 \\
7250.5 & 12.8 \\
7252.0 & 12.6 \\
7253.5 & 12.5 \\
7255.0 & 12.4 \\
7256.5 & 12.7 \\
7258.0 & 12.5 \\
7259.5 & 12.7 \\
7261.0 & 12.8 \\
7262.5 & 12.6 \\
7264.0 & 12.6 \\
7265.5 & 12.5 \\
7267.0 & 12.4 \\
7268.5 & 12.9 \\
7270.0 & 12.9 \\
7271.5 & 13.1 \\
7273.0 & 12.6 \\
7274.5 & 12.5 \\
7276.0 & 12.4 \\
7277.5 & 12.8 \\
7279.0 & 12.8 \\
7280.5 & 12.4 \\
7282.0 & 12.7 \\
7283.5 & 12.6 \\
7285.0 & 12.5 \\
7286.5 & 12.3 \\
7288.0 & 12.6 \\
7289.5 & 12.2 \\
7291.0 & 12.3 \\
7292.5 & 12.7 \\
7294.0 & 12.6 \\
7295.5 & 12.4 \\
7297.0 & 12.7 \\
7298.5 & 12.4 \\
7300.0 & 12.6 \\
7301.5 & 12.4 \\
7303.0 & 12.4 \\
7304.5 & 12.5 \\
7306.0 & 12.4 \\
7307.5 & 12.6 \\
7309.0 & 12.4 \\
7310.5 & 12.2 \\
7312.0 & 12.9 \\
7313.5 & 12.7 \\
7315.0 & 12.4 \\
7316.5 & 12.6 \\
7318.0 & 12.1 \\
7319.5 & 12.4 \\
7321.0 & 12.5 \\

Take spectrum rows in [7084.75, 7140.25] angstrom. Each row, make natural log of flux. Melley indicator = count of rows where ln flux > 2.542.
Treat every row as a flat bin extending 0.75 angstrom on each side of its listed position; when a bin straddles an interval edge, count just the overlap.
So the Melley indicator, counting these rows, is 35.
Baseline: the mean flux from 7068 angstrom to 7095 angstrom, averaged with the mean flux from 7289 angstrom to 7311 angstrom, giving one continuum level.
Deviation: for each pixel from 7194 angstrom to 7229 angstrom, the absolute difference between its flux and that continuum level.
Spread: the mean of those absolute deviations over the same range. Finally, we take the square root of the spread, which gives 0.407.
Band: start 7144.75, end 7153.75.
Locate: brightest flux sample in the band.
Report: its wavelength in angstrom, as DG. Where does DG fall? 7153.0 angstrom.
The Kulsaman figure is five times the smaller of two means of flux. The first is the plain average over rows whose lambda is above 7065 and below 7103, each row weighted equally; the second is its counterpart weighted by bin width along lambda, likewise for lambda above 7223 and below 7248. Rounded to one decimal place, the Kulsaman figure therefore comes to 63.5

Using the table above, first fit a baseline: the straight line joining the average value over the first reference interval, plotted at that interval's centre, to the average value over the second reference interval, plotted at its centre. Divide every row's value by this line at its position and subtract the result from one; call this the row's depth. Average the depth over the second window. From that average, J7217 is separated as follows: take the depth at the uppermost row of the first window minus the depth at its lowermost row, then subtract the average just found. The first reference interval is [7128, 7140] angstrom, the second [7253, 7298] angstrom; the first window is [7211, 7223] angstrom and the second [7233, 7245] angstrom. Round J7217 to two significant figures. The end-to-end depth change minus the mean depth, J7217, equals 0.014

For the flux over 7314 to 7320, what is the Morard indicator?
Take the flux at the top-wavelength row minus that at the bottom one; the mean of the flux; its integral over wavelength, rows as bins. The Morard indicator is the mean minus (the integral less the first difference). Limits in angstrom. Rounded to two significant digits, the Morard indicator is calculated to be -62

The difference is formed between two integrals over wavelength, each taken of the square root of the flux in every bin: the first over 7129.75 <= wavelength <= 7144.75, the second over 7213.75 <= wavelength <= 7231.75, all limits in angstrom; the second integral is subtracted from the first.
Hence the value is -10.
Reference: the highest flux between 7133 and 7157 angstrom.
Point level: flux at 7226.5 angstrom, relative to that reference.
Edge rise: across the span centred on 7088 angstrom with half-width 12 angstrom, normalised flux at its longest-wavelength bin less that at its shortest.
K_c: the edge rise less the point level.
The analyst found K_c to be -0.97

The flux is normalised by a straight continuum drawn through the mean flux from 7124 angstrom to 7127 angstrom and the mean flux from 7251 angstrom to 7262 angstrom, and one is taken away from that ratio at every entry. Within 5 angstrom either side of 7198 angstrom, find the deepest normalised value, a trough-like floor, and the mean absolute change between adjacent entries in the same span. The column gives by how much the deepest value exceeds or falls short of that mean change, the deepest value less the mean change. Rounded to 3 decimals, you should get -0.036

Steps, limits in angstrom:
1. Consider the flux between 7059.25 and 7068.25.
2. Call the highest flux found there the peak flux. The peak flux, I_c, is 13.3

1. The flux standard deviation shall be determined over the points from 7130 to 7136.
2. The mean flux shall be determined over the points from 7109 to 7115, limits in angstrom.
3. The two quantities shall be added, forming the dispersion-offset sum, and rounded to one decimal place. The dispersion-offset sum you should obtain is 13.2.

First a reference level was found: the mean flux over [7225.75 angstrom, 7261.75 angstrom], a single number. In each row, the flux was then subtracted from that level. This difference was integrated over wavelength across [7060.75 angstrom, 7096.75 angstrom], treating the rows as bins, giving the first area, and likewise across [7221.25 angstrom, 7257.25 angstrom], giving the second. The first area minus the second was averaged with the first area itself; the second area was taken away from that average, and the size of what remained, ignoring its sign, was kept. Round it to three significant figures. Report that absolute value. 16.2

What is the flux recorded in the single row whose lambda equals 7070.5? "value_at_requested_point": 13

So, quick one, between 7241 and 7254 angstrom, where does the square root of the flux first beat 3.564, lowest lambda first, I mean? 7247.5 angstrom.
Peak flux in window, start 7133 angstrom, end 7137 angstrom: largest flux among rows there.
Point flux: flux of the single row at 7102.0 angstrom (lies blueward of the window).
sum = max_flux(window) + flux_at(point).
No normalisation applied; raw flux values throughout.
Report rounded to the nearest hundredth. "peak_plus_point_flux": 26.00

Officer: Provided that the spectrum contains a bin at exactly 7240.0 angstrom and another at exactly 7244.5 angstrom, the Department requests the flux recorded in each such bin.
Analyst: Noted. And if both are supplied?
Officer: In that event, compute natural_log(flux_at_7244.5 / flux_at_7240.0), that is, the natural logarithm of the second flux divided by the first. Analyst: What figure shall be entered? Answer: -0.024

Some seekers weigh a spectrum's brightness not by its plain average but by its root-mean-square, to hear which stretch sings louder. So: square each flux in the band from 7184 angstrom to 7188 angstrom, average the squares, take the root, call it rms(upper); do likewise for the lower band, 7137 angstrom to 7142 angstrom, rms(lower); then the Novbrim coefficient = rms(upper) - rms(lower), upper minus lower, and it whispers -0.40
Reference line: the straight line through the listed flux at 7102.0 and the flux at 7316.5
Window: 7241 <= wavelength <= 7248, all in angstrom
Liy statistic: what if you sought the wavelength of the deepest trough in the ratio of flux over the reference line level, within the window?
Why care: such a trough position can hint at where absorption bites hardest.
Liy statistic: 7244.5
